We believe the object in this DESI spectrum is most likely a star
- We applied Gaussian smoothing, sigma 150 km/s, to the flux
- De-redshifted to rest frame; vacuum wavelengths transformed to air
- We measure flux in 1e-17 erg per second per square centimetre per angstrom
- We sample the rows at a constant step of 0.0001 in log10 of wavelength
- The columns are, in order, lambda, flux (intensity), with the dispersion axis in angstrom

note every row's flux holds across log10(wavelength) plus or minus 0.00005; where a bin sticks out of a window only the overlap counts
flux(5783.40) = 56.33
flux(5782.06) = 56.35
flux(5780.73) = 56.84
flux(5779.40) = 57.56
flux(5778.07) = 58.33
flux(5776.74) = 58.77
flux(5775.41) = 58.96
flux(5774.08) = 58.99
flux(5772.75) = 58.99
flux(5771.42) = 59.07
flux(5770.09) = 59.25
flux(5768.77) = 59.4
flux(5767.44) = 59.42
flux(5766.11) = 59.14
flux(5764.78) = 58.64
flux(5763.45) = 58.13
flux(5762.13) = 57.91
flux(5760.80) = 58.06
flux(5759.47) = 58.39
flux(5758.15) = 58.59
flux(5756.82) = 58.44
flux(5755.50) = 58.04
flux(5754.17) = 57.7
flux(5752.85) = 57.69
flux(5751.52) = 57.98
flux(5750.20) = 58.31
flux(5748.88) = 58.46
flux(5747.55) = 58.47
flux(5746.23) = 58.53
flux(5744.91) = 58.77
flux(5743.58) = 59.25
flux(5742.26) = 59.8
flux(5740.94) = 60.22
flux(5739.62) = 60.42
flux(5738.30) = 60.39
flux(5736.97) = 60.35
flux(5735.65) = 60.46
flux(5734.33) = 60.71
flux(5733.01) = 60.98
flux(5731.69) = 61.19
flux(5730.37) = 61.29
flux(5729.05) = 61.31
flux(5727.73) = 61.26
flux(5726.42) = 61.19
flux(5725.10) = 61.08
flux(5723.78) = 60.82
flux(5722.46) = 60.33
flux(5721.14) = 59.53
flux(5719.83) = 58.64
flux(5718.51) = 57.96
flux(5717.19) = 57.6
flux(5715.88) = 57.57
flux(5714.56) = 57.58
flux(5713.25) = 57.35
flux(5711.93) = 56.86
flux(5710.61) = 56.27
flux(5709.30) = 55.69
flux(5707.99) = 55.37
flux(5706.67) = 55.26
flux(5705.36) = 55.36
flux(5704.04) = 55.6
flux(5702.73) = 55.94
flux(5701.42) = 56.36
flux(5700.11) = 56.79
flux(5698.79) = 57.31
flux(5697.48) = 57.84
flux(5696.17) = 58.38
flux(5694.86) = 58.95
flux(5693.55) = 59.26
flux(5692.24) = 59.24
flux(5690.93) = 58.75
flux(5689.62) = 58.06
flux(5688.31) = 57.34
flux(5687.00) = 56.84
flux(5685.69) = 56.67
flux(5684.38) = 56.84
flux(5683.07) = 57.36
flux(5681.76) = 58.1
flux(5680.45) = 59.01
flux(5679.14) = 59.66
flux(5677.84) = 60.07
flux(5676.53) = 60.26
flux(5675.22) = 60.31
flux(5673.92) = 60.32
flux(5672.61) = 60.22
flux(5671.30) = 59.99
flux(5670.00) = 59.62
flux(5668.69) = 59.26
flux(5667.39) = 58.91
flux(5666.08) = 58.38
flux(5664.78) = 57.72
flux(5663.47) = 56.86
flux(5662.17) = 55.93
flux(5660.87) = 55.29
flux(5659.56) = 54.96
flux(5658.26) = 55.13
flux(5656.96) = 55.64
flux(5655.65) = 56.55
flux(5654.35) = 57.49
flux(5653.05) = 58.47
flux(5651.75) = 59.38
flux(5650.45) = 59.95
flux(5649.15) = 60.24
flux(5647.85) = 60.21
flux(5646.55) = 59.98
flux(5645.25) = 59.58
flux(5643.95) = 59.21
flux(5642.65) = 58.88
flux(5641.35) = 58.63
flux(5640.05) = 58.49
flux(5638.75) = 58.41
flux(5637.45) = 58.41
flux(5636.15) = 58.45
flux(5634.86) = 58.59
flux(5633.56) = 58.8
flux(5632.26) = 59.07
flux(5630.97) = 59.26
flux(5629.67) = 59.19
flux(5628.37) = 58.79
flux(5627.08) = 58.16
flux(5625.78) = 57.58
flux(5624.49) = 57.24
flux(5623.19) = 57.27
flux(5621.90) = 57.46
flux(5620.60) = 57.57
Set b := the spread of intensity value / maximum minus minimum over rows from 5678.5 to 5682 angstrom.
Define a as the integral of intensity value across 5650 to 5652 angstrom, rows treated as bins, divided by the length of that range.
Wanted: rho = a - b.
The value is 58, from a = 60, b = 1.6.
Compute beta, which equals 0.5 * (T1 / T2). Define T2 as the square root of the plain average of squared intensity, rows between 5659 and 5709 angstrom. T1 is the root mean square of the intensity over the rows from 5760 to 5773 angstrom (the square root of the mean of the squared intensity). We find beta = 0.508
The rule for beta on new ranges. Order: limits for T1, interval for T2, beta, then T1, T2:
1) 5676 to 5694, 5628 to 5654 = 0.494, 58.4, 59.1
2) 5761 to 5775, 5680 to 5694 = 0.508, 58.9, 58.0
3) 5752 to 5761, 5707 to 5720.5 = 0.509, 58.1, 57.1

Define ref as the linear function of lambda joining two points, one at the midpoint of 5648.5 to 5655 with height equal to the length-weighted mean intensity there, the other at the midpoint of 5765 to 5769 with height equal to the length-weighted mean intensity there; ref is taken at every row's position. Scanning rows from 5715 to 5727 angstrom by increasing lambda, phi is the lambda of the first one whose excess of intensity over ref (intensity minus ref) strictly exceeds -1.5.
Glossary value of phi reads 5718.51 angstrom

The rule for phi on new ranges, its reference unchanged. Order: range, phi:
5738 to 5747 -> 5738.30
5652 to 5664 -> 5653.05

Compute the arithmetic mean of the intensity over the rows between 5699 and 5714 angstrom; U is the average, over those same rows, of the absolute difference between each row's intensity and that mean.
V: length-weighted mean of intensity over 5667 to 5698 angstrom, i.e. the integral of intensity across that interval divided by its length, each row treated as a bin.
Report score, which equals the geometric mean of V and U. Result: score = 5.9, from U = 0.59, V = 58.8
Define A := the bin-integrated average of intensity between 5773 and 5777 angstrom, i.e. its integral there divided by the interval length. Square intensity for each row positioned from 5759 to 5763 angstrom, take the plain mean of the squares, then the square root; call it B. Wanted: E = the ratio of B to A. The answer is 0.99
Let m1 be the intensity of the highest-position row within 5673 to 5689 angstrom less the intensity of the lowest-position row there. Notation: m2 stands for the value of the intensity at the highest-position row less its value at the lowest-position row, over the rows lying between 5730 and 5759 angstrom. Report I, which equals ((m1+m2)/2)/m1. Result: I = 0.95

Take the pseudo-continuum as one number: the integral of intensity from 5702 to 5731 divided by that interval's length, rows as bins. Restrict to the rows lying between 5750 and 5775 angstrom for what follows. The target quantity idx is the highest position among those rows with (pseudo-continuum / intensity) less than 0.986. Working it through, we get 5771.42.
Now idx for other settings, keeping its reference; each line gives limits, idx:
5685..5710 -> 5693.55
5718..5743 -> 5742.26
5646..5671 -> 5670.00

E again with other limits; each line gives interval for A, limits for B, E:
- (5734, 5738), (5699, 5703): 0.93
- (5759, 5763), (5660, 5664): 0.96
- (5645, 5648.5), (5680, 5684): 0.97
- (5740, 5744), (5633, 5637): 0.98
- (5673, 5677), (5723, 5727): 1.01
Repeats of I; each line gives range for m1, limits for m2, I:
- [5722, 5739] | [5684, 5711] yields -4.25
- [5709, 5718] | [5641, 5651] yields 0.85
